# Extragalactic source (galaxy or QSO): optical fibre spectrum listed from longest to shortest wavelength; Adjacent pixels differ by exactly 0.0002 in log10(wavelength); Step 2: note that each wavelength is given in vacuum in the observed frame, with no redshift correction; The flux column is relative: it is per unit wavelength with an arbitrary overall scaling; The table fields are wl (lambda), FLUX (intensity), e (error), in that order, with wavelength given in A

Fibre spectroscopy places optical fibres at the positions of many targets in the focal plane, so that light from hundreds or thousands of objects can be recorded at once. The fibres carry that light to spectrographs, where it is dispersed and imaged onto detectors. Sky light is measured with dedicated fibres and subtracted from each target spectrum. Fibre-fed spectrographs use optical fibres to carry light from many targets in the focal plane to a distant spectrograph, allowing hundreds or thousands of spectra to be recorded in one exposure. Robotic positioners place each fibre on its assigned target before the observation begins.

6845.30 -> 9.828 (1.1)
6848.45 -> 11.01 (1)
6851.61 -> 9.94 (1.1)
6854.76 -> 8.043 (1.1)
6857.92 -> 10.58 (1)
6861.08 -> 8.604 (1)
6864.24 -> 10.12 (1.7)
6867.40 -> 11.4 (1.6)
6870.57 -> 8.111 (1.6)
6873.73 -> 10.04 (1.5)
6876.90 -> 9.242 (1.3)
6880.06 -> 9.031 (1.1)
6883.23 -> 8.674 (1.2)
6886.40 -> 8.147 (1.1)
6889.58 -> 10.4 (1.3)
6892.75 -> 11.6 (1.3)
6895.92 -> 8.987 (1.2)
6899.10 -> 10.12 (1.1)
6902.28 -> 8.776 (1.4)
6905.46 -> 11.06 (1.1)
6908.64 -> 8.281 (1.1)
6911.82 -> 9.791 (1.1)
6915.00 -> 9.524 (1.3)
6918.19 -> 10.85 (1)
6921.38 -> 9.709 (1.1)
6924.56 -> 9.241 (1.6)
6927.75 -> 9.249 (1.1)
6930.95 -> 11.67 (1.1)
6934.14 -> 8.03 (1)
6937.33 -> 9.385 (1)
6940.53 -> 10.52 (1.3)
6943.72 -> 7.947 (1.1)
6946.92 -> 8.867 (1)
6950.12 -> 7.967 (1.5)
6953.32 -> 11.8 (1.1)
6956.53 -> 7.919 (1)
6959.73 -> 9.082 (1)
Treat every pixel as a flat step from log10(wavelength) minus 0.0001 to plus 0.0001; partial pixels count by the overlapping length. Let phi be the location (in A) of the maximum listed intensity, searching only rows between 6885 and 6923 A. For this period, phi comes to 6892.75 A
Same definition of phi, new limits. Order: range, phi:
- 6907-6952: 6930.95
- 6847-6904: 6892.75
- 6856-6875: 6867.40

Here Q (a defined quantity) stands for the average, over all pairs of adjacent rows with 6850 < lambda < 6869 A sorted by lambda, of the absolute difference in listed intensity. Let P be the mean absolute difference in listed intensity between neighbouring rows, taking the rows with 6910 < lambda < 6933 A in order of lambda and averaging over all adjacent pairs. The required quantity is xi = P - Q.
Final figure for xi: -0.90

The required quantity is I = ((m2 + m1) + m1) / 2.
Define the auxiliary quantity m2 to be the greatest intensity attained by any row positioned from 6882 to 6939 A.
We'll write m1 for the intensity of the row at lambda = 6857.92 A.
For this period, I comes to 16.4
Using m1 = 10.58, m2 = 11.67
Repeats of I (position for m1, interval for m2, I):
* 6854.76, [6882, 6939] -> 13.9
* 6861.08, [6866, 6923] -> 14.4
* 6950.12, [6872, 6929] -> 13.8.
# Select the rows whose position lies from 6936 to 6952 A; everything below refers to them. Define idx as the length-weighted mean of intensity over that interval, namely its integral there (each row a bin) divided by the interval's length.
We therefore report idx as 8.98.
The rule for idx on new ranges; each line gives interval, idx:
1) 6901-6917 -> 9.54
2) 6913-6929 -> 9.73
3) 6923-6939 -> 9.52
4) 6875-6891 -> 9.10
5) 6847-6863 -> 9.63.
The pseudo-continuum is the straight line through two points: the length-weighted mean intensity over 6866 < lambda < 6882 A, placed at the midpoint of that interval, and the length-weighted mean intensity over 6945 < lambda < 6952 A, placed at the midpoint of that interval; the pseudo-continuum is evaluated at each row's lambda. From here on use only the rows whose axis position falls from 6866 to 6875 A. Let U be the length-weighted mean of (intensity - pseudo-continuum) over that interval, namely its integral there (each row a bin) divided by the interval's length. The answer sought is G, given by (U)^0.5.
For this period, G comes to 0.49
